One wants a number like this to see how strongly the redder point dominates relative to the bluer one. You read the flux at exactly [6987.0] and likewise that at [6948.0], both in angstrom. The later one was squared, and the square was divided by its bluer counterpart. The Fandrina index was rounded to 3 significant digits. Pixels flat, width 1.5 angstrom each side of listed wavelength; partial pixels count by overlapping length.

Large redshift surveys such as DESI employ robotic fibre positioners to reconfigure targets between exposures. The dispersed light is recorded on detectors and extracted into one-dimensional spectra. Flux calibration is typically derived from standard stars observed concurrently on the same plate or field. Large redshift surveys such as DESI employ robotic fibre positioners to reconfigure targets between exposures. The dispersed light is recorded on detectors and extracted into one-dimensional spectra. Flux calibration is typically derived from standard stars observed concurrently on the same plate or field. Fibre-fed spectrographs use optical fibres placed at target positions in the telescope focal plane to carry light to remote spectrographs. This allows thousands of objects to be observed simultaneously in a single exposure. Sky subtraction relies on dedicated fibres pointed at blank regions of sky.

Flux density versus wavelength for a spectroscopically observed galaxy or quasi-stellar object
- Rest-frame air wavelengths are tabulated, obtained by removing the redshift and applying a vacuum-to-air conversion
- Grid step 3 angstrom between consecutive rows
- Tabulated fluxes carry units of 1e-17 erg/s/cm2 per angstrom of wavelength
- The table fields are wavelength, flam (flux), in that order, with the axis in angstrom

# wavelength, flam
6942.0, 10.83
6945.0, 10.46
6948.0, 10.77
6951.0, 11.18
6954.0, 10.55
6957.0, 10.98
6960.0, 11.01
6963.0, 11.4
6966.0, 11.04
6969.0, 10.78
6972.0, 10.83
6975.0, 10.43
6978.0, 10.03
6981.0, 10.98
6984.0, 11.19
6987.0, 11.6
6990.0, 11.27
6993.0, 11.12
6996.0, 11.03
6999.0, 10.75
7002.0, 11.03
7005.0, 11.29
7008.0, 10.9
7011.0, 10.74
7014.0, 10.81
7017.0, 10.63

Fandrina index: 12.5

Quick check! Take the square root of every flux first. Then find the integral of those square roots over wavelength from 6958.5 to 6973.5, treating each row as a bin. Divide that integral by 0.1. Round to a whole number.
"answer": 498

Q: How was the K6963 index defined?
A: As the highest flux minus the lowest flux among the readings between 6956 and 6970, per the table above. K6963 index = 0.6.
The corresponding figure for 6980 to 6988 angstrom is 0.6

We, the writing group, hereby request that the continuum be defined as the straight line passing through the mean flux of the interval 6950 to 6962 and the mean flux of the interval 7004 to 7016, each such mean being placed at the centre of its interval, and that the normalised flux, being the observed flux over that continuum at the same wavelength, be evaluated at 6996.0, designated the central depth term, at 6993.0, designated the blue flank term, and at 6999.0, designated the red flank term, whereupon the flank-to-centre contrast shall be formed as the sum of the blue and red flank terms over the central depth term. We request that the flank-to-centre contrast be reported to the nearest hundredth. 1.98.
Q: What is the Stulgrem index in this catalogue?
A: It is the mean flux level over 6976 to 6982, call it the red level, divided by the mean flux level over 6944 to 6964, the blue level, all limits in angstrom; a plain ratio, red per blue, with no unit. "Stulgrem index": 0.96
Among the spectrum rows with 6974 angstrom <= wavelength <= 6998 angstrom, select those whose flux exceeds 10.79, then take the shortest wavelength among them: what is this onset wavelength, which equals 6981.0 angstrom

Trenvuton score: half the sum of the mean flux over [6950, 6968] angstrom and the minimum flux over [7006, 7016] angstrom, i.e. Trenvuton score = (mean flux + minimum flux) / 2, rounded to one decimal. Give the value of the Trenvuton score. 10.9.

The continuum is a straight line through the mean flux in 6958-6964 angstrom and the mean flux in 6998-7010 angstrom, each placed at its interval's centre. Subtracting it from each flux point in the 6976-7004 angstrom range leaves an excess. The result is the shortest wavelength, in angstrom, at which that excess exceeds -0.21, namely 6981.0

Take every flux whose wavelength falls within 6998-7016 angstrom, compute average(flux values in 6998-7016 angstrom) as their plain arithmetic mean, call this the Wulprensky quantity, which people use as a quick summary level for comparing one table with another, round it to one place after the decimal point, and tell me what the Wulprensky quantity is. 10.9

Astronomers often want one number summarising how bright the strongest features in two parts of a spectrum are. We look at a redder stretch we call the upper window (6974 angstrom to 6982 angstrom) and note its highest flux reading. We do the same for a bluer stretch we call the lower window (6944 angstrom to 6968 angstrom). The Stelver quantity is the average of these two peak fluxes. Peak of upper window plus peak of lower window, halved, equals 11.19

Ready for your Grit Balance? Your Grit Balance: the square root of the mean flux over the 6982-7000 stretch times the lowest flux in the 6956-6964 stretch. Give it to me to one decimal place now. 11.1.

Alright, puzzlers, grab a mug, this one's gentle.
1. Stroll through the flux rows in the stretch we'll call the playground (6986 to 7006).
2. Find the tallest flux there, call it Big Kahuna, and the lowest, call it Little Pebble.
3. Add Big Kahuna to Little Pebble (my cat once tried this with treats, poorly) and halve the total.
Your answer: 11.2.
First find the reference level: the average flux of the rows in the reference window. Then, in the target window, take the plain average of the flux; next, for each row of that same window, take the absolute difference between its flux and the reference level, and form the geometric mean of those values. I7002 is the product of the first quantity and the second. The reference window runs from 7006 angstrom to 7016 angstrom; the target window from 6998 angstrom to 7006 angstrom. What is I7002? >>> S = 2.1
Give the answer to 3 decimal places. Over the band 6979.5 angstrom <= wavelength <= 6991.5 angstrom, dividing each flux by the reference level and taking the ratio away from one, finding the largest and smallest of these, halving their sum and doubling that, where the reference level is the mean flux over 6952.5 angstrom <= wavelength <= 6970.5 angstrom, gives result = -0.060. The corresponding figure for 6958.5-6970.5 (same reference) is -0.024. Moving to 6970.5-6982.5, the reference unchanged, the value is 0.083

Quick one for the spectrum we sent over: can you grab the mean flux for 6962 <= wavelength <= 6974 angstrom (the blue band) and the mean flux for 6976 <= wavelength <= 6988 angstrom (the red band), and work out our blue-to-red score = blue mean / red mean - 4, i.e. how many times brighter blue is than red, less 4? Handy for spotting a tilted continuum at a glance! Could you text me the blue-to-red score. -2.99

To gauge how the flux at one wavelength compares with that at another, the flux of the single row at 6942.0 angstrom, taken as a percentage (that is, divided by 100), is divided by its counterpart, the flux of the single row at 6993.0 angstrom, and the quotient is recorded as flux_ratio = 0.0097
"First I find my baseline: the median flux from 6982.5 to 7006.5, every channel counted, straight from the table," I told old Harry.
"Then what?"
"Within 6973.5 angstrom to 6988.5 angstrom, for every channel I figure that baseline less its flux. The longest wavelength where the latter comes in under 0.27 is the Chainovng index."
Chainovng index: 6987.0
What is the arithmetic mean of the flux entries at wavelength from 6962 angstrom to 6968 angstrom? 11.2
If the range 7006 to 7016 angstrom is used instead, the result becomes 10.8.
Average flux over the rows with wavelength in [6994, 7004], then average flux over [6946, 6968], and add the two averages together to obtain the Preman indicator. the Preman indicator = 21.9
